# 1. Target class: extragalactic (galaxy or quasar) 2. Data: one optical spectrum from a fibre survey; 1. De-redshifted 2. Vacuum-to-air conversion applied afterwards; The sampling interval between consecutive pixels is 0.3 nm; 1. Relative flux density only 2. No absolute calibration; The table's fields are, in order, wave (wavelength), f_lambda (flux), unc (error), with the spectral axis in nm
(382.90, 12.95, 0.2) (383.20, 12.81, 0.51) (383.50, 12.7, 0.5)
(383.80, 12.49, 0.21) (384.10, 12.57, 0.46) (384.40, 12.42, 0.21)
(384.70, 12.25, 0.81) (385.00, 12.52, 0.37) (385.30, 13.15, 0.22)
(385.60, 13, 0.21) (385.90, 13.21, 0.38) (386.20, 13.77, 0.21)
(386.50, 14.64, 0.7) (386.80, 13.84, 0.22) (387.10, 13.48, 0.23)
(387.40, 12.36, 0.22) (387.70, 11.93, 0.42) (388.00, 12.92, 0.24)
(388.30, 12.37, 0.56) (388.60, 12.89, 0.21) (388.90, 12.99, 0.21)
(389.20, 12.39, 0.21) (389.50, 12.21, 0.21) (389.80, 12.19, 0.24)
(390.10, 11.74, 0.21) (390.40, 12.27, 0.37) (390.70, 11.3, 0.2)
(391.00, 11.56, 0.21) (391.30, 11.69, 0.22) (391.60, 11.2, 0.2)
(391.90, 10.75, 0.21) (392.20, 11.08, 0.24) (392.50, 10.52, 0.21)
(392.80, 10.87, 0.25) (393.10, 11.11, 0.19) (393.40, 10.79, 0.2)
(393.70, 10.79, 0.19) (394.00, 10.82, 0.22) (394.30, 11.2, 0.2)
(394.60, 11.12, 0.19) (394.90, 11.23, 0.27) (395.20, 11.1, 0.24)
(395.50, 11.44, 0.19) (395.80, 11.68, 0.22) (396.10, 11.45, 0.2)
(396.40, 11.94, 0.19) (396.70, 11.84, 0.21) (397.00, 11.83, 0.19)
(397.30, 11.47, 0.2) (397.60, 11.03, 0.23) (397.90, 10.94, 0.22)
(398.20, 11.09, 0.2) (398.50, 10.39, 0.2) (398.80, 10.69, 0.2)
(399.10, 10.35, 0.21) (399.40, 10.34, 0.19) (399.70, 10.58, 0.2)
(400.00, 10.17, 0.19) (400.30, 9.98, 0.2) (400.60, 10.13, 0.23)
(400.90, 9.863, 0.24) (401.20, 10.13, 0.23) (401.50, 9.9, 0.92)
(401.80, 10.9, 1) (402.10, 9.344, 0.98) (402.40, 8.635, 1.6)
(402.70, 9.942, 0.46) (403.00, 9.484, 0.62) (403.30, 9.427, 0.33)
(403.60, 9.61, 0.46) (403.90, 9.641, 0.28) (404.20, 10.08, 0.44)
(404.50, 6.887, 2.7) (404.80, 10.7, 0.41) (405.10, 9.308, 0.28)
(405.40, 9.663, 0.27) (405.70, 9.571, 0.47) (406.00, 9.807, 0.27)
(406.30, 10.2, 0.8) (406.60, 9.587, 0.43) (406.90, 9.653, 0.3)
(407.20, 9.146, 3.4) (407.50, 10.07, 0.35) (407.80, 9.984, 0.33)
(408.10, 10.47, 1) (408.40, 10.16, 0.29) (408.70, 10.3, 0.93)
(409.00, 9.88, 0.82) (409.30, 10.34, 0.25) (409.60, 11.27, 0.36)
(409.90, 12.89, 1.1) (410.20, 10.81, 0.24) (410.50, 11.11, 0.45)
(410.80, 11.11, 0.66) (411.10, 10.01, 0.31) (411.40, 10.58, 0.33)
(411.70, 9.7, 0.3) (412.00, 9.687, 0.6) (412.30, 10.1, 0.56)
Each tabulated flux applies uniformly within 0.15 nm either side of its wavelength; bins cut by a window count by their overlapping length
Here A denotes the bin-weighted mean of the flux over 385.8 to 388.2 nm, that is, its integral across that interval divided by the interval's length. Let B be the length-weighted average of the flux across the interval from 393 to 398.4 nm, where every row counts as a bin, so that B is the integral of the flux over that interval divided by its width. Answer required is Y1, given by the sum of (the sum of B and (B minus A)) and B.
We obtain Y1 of 20.5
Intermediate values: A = 13.3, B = 11.3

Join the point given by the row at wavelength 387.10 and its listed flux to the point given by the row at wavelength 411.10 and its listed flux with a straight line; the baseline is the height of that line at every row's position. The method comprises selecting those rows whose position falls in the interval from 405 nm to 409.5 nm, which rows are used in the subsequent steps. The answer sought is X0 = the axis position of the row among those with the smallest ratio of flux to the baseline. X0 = 405.10 nm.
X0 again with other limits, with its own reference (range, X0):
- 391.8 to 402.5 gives 402.40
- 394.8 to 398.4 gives 395.20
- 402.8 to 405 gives 404.50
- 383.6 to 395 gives 392.50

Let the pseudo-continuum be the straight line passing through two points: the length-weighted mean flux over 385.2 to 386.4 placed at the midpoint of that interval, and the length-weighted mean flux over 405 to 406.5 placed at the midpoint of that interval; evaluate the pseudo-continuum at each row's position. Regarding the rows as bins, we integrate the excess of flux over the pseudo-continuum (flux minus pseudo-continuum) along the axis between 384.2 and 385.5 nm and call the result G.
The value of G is -1.2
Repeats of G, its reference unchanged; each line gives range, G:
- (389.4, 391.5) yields -1.4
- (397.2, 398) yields 0.0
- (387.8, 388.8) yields -0.2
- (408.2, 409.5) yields 1.4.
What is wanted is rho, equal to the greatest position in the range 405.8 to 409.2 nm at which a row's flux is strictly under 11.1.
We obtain 409.00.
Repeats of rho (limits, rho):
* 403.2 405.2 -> 405.10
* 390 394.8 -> 394.00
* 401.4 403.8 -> 403.60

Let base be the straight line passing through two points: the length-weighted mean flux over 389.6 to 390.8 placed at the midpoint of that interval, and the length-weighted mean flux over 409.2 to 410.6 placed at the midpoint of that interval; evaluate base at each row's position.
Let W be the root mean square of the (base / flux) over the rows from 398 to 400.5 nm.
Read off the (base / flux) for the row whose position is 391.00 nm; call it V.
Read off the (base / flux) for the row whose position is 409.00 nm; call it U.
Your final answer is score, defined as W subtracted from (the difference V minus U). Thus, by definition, -1.24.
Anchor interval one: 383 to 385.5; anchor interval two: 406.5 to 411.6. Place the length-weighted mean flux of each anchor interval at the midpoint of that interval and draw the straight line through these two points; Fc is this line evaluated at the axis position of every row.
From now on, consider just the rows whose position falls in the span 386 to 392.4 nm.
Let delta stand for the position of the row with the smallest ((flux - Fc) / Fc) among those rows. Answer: 391.90 nm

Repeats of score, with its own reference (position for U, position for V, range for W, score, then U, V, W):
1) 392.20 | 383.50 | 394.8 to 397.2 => -1.13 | 1.07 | 0.95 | 1.02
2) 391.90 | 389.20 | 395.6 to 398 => -1.16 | 1.10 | 0.96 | 1.02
